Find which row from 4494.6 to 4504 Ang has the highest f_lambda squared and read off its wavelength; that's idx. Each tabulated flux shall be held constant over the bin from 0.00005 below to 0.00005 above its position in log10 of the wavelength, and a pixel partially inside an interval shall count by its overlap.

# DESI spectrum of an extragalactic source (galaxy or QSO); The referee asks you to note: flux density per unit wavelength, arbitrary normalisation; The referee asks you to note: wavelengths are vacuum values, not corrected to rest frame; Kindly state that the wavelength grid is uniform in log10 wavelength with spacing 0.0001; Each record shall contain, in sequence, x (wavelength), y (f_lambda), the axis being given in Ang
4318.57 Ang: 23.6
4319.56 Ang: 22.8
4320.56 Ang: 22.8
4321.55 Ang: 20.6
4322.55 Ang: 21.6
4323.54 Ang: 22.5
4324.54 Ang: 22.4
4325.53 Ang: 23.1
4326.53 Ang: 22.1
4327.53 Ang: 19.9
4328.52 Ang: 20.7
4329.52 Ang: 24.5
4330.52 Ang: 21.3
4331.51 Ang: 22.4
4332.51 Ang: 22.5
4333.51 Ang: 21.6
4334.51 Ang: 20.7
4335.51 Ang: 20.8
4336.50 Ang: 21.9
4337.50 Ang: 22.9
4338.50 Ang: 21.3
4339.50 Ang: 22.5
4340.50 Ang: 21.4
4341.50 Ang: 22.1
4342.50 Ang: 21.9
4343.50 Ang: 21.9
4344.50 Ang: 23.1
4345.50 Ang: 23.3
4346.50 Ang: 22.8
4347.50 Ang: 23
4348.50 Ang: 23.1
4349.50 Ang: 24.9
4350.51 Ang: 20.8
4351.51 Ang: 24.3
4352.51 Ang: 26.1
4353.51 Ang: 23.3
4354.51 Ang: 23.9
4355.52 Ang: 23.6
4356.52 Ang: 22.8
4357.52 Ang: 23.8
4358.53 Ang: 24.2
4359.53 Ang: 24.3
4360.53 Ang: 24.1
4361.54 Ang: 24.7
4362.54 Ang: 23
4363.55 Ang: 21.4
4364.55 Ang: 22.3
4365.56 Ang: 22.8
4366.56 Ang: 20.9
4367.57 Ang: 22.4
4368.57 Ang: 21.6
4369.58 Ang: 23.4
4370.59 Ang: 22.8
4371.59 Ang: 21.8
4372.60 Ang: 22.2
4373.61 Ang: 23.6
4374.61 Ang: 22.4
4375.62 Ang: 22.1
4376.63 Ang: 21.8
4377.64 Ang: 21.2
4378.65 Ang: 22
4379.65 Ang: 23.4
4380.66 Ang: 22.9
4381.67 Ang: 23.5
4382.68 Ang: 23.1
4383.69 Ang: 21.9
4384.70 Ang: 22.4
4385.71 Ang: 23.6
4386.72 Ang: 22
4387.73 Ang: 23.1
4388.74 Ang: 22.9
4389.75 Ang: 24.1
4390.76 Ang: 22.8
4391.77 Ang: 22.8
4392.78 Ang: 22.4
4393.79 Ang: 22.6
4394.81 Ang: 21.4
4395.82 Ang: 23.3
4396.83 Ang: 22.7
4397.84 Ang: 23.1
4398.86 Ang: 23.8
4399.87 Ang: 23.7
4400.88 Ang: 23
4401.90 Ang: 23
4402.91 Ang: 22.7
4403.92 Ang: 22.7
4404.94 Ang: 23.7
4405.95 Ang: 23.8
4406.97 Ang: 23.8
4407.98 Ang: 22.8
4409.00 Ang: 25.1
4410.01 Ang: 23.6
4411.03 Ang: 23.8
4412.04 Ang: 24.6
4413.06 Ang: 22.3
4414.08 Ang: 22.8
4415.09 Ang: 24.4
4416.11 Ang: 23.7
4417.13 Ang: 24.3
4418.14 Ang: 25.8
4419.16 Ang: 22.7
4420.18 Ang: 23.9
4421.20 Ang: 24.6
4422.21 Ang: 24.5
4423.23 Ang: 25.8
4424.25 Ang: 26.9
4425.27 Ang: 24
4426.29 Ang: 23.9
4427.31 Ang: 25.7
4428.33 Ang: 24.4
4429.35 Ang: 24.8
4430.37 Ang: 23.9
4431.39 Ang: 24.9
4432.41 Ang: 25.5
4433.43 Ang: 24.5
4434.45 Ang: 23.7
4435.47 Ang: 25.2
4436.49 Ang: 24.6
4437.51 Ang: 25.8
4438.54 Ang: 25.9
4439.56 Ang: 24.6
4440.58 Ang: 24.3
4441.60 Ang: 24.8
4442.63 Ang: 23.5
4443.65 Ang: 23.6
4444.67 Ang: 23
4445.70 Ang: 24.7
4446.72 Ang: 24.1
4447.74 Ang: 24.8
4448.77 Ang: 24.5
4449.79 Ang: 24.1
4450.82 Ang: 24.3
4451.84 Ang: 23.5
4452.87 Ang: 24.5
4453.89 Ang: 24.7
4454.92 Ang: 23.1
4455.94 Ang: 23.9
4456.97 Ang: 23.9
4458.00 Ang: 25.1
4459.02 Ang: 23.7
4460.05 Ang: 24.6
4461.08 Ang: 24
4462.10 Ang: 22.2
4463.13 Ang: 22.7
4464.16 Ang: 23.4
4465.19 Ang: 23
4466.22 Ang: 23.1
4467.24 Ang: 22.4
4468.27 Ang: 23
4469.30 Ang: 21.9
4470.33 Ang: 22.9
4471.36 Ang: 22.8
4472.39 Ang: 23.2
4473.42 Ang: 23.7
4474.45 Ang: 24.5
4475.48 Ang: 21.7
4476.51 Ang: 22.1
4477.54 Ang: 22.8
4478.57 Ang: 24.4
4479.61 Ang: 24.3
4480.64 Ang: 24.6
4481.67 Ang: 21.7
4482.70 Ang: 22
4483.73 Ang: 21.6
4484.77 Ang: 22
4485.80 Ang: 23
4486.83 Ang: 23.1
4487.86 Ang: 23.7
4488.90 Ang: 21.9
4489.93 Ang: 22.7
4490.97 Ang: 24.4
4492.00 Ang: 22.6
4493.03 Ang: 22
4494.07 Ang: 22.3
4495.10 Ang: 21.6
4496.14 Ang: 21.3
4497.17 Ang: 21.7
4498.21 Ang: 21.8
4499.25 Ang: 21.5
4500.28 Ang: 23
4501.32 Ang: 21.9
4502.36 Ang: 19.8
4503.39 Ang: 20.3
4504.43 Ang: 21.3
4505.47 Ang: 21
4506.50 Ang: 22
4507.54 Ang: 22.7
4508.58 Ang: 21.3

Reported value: 4500.28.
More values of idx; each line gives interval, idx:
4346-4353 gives 4352.51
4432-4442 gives 4438.54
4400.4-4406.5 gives 4405.95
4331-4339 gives 4337.50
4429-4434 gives 4432.41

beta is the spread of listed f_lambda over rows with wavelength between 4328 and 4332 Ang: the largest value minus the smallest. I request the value 3.8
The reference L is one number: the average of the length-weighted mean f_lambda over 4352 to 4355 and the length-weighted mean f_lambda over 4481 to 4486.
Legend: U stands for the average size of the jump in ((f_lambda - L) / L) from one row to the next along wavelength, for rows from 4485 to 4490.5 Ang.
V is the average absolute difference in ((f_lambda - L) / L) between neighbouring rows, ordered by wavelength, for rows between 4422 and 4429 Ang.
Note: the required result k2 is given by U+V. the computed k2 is 0.096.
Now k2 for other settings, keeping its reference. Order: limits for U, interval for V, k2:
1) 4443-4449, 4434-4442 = 0.067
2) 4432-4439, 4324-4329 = 0.088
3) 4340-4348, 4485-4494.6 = 0.060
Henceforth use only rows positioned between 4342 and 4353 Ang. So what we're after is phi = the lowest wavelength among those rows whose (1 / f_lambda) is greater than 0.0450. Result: 4342.50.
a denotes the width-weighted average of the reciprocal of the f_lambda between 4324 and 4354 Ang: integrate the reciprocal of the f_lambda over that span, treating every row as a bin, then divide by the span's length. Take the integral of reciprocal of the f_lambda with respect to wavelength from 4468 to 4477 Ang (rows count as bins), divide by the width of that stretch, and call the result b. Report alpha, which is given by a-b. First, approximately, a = 0.0448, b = 0.044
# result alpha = 0.0010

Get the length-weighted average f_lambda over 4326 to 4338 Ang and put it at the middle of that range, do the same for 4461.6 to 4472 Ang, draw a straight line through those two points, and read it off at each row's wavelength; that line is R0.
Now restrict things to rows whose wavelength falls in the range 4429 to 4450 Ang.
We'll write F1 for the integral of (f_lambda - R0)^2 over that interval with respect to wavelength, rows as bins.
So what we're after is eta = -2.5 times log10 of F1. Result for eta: -4.9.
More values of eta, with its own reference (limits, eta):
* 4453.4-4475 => -3.5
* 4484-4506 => -4.1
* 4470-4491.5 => -3.4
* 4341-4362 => -4.7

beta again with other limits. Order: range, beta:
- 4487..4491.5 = 2.5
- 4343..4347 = 1.4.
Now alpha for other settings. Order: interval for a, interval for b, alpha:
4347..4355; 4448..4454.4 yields 0.0012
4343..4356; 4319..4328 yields -0.0027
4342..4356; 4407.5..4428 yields 0.0018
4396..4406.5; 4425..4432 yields 0.0023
